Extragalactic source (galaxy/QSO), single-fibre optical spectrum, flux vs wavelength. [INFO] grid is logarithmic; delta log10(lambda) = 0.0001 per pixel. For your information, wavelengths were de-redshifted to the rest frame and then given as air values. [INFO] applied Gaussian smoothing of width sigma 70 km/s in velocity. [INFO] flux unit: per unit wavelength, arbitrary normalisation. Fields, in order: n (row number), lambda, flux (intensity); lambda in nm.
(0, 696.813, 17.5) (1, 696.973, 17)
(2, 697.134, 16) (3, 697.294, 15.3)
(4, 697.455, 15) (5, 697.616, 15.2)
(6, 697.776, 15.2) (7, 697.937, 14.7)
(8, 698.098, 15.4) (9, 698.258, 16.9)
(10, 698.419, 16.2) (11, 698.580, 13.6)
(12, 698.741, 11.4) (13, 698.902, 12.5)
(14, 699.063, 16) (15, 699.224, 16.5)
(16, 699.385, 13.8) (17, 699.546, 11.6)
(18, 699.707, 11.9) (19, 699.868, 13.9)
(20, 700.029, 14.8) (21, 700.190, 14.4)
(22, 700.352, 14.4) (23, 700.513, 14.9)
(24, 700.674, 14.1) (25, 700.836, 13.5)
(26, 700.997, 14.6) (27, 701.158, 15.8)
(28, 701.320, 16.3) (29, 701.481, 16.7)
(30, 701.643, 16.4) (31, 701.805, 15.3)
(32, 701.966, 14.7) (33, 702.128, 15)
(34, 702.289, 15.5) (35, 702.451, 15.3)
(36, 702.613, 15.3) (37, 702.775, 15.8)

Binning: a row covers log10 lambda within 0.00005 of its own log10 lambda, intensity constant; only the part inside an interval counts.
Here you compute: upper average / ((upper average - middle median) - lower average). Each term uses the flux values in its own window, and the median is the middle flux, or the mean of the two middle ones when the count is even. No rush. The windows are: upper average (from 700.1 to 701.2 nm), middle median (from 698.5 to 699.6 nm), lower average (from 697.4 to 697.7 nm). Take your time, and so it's -1.0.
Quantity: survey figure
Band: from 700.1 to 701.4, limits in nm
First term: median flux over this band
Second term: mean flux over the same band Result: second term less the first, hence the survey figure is 0.25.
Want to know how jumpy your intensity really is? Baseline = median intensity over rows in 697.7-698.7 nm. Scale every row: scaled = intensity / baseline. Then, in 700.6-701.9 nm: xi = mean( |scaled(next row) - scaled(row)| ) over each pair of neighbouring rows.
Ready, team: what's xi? 0.049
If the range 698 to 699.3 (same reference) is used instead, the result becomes 0.113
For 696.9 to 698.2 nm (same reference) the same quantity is 0.032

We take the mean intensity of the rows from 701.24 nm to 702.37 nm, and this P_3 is 15.7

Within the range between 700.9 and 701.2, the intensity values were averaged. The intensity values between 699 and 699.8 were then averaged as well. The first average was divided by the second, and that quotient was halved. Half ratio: 0.54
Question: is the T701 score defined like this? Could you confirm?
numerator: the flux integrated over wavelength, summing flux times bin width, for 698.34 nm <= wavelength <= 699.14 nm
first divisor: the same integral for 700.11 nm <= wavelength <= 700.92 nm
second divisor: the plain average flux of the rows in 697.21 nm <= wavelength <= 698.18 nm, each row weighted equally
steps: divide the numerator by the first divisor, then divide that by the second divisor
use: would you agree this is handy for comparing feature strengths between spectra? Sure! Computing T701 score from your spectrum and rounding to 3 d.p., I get 0.064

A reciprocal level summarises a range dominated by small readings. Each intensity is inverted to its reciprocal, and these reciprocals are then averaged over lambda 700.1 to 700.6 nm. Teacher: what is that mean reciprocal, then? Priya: 0.069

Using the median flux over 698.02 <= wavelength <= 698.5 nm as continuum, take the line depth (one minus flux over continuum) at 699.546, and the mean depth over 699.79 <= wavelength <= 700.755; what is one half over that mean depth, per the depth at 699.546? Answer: 16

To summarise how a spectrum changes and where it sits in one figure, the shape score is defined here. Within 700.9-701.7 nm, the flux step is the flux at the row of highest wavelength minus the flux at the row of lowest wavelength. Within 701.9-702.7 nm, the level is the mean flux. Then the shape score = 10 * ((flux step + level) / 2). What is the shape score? 85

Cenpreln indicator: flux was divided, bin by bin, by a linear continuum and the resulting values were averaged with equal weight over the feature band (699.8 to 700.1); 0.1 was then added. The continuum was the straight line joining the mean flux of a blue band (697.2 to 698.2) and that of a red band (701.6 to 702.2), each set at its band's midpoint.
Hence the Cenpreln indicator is 1.04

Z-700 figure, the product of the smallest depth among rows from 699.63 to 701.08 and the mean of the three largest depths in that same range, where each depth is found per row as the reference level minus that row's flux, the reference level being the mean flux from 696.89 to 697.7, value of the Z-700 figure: 2.1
